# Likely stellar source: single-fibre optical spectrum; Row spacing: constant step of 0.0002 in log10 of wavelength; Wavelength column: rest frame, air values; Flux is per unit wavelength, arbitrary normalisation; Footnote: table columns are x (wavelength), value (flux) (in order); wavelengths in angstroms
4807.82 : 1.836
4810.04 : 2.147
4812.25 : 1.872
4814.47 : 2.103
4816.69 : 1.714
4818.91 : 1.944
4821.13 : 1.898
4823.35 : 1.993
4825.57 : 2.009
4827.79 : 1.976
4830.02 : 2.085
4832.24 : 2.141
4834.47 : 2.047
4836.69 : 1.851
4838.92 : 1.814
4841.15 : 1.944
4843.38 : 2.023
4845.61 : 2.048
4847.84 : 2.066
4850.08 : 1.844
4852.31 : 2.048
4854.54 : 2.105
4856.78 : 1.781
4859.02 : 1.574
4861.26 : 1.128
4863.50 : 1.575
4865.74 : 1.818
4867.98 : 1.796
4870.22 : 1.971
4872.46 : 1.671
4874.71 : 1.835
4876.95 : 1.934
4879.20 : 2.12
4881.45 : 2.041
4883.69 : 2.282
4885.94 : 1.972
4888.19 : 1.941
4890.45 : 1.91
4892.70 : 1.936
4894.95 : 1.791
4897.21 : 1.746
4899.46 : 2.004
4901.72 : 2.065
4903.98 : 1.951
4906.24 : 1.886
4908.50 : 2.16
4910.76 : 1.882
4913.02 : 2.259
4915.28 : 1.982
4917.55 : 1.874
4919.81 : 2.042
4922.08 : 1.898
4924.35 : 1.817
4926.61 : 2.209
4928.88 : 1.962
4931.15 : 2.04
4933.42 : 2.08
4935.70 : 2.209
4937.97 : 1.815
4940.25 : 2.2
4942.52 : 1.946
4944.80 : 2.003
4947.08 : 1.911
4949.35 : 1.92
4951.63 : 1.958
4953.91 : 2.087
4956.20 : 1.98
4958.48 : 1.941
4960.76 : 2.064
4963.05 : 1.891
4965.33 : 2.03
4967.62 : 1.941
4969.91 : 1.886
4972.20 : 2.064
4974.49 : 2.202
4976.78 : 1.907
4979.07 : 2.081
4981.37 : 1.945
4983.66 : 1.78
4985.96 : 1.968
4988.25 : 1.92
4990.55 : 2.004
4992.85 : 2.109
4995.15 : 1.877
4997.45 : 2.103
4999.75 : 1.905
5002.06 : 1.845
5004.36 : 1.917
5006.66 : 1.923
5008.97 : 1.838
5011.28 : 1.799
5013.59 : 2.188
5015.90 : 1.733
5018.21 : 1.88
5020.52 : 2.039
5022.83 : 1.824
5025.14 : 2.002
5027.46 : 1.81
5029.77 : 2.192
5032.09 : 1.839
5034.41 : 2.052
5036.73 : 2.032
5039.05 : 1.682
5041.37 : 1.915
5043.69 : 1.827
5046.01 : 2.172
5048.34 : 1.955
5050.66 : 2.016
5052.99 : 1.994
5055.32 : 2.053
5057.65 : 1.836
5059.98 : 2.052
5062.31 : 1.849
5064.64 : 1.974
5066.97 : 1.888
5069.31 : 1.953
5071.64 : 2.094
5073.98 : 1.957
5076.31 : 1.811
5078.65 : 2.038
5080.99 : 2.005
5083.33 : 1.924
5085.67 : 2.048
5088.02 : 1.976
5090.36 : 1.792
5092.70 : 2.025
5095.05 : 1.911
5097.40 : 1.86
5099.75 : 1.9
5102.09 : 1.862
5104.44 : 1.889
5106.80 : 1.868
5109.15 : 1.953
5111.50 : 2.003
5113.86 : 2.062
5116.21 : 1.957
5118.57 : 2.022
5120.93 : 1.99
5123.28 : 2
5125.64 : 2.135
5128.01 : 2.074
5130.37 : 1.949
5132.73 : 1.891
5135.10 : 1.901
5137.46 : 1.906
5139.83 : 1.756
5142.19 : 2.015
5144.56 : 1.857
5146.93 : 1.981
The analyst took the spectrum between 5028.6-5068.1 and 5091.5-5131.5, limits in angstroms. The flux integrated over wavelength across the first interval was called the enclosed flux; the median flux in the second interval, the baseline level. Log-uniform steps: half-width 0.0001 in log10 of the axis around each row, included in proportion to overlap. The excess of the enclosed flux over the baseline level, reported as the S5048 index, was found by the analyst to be 75.5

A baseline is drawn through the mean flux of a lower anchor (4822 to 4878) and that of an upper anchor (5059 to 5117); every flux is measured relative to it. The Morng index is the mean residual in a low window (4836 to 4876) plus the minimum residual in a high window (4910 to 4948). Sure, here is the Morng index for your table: -0.15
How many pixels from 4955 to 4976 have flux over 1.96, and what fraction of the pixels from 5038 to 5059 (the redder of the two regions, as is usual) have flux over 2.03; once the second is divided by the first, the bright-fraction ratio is 0.04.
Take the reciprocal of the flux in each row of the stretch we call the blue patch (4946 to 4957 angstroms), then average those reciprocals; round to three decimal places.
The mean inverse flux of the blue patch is 0.508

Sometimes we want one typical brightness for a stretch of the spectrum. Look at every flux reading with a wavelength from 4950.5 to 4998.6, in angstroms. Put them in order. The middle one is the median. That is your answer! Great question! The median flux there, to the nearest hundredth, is 1.97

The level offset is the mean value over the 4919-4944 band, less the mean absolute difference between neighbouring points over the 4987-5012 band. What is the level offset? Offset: 1.91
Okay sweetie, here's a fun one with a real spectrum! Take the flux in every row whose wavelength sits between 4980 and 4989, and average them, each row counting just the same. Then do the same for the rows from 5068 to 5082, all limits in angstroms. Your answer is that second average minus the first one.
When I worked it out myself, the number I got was 0.07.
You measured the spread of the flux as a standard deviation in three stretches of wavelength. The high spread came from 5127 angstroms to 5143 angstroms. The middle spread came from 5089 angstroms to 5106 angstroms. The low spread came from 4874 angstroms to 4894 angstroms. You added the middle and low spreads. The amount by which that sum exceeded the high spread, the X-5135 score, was 0.10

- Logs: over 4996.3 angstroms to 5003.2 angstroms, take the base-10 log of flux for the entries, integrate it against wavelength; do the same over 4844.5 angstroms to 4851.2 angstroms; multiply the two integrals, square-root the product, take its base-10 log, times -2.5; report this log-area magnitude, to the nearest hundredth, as -0.75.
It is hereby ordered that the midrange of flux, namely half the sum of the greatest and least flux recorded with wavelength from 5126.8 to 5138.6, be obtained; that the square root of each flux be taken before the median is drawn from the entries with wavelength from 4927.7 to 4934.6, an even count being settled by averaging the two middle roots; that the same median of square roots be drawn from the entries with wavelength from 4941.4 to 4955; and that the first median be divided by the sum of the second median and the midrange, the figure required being 0.423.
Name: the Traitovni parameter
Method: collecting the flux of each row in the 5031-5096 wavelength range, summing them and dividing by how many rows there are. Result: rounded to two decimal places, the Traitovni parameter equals 1.95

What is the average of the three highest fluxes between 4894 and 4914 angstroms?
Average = 2.16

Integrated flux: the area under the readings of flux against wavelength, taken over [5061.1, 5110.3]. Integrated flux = 95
